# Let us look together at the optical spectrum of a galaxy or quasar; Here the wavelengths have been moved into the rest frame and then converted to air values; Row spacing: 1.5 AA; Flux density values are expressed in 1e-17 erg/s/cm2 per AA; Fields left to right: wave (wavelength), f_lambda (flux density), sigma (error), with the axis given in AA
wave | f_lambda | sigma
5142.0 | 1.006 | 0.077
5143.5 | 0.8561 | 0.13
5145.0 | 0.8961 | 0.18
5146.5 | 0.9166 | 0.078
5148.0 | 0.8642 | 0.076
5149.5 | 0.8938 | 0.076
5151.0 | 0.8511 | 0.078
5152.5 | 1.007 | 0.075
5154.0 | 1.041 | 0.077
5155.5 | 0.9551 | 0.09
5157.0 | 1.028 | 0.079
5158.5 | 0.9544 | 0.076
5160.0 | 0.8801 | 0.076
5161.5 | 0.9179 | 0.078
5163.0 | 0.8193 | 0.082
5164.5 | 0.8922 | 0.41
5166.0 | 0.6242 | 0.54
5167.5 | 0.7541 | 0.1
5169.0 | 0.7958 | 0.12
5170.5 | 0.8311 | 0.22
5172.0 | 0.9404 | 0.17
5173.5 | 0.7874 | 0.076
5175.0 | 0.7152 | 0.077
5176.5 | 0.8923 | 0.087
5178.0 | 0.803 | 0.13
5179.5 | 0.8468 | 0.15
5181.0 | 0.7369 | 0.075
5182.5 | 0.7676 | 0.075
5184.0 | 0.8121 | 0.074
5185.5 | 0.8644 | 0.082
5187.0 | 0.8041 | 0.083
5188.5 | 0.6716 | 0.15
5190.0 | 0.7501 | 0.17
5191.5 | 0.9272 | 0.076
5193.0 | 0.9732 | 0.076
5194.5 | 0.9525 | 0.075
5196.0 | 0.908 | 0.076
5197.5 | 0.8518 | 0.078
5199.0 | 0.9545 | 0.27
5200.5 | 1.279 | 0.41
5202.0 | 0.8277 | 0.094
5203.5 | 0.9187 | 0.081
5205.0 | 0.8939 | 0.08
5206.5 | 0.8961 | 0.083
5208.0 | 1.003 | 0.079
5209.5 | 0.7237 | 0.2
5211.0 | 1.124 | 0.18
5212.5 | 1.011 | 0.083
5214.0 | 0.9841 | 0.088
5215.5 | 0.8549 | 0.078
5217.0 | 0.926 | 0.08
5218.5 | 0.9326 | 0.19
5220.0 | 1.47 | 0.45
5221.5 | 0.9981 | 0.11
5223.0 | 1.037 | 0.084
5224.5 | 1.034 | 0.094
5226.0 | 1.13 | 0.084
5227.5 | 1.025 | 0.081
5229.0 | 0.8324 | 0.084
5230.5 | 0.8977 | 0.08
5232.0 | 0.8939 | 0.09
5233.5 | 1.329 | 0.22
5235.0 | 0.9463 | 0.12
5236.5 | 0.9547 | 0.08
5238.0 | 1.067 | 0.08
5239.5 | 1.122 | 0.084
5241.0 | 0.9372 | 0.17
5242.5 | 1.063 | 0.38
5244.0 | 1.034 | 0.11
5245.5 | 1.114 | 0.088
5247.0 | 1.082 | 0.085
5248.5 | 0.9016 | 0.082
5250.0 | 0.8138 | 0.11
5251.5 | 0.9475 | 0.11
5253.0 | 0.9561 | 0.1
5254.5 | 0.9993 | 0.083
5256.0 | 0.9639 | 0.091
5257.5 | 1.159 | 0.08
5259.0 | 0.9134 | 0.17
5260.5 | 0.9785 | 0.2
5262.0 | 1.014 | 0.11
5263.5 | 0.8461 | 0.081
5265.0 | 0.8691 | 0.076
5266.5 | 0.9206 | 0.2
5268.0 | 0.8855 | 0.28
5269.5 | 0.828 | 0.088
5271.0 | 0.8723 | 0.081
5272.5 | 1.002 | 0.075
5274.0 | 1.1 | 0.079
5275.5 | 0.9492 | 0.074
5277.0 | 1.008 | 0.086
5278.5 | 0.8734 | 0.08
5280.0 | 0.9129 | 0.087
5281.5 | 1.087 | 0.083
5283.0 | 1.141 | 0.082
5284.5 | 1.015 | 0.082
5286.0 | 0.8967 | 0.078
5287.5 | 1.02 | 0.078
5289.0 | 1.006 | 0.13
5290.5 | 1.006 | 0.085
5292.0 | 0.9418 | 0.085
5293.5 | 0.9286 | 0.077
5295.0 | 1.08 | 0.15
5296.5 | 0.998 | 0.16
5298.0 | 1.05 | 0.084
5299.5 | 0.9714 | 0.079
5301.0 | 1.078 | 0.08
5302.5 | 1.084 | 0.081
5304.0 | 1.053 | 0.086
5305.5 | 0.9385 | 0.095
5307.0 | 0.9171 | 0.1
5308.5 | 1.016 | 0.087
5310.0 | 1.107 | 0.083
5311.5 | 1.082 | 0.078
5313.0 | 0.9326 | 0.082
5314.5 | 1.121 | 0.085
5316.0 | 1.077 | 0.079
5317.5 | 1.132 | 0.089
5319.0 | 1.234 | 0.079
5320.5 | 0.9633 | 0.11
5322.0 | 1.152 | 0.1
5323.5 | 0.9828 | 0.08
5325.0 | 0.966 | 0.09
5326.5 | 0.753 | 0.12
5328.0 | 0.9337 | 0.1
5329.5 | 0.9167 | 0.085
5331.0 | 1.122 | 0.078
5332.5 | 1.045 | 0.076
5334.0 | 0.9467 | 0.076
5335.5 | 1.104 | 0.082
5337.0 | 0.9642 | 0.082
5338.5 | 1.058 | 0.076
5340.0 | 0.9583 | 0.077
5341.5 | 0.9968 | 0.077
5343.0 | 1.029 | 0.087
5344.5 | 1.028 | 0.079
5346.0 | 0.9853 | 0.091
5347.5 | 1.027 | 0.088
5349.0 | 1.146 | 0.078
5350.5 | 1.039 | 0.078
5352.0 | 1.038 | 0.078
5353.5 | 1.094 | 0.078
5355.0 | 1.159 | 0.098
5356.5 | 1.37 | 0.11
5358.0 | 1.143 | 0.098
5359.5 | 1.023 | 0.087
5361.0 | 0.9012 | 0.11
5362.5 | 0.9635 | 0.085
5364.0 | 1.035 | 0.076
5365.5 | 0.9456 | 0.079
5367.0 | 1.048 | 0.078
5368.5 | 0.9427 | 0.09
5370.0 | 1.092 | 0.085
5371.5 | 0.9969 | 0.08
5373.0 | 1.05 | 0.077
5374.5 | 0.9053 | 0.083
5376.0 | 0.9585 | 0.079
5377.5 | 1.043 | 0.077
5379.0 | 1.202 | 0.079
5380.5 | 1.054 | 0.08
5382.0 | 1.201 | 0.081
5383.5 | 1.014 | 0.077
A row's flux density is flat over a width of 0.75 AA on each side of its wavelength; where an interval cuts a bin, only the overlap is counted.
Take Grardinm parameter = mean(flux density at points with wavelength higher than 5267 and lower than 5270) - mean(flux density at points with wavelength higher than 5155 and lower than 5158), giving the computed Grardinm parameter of -0.13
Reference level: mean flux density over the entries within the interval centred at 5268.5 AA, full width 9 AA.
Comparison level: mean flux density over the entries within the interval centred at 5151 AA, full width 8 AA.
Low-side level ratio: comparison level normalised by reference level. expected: 1.04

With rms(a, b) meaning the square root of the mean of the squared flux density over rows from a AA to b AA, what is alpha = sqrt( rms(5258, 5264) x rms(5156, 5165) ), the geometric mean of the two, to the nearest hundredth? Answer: 0.93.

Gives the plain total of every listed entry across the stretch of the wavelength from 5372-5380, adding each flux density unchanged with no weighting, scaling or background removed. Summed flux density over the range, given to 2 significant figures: 5.2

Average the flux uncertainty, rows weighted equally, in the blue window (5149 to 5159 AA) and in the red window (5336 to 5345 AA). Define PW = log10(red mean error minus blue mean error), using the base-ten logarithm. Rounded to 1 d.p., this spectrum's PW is -3.0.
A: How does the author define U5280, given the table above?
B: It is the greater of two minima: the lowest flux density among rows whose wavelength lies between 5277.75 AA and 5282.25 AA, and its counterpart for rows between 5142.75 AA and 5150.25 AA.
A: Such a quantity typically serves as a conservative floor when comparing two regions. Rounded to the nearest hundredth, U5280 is 0.87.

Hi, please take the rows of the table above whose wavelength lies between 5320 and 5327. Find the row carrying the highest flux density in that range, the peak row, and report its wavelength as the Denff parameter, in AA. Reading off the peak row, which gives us 5322.0 AA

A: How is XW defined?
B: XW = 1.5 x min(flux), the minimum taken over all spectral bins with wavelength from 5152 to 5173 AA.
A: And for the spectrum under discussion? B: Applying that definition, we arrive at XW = 0.94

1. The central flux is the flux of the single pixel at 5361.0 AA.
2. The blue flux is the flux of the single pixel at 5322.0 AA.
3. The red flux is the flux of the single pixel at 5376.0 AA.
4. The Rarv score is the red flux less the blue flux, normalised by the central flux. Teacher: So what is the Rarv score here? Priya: -0.21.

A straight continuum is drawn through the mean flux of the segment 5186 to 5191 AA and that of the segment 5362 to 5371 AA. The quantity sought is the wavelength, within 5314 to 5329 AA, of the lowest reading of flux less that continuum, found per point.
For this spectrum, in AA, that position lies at 5326.5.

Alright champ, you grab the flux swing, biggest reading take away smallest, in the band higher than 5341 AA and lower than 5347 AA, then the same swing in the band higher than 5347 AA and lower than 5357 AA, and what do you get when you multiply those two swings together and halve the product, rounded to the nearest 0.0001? 0.0075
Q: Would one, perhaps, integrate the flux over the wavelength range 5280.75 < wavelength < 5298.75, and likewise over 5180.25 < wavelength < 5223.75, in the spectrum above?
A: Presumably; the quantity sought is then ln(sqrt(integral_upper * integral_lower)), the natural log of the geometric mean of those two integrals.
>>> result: 3.30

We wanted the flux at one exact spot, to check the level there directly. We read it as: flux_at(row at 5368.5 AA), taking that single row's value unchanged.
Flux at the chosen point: 0.9427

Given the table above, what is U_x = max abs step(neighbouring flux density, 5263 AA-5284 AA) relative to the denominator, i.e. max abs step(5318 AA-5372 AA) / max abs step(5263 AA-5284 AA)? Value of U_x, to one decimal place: 1.6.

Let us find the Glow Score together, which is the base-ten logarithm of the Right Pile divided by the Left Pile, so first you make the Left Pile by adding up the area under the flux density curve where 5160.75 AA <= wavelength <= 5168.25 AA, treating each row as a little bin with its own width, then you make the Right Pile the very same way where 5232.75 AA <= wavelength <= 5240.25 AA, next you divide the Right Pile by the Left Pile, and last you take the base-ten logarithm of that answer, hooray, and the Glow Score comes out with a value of 0.13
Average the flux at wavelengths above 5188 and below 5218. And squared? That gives 0.85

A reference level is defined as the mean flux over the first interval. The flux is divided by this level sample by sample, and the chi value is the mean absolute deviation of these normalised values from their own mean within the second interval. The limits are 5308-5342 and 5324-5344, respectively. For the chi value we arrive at 0.068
